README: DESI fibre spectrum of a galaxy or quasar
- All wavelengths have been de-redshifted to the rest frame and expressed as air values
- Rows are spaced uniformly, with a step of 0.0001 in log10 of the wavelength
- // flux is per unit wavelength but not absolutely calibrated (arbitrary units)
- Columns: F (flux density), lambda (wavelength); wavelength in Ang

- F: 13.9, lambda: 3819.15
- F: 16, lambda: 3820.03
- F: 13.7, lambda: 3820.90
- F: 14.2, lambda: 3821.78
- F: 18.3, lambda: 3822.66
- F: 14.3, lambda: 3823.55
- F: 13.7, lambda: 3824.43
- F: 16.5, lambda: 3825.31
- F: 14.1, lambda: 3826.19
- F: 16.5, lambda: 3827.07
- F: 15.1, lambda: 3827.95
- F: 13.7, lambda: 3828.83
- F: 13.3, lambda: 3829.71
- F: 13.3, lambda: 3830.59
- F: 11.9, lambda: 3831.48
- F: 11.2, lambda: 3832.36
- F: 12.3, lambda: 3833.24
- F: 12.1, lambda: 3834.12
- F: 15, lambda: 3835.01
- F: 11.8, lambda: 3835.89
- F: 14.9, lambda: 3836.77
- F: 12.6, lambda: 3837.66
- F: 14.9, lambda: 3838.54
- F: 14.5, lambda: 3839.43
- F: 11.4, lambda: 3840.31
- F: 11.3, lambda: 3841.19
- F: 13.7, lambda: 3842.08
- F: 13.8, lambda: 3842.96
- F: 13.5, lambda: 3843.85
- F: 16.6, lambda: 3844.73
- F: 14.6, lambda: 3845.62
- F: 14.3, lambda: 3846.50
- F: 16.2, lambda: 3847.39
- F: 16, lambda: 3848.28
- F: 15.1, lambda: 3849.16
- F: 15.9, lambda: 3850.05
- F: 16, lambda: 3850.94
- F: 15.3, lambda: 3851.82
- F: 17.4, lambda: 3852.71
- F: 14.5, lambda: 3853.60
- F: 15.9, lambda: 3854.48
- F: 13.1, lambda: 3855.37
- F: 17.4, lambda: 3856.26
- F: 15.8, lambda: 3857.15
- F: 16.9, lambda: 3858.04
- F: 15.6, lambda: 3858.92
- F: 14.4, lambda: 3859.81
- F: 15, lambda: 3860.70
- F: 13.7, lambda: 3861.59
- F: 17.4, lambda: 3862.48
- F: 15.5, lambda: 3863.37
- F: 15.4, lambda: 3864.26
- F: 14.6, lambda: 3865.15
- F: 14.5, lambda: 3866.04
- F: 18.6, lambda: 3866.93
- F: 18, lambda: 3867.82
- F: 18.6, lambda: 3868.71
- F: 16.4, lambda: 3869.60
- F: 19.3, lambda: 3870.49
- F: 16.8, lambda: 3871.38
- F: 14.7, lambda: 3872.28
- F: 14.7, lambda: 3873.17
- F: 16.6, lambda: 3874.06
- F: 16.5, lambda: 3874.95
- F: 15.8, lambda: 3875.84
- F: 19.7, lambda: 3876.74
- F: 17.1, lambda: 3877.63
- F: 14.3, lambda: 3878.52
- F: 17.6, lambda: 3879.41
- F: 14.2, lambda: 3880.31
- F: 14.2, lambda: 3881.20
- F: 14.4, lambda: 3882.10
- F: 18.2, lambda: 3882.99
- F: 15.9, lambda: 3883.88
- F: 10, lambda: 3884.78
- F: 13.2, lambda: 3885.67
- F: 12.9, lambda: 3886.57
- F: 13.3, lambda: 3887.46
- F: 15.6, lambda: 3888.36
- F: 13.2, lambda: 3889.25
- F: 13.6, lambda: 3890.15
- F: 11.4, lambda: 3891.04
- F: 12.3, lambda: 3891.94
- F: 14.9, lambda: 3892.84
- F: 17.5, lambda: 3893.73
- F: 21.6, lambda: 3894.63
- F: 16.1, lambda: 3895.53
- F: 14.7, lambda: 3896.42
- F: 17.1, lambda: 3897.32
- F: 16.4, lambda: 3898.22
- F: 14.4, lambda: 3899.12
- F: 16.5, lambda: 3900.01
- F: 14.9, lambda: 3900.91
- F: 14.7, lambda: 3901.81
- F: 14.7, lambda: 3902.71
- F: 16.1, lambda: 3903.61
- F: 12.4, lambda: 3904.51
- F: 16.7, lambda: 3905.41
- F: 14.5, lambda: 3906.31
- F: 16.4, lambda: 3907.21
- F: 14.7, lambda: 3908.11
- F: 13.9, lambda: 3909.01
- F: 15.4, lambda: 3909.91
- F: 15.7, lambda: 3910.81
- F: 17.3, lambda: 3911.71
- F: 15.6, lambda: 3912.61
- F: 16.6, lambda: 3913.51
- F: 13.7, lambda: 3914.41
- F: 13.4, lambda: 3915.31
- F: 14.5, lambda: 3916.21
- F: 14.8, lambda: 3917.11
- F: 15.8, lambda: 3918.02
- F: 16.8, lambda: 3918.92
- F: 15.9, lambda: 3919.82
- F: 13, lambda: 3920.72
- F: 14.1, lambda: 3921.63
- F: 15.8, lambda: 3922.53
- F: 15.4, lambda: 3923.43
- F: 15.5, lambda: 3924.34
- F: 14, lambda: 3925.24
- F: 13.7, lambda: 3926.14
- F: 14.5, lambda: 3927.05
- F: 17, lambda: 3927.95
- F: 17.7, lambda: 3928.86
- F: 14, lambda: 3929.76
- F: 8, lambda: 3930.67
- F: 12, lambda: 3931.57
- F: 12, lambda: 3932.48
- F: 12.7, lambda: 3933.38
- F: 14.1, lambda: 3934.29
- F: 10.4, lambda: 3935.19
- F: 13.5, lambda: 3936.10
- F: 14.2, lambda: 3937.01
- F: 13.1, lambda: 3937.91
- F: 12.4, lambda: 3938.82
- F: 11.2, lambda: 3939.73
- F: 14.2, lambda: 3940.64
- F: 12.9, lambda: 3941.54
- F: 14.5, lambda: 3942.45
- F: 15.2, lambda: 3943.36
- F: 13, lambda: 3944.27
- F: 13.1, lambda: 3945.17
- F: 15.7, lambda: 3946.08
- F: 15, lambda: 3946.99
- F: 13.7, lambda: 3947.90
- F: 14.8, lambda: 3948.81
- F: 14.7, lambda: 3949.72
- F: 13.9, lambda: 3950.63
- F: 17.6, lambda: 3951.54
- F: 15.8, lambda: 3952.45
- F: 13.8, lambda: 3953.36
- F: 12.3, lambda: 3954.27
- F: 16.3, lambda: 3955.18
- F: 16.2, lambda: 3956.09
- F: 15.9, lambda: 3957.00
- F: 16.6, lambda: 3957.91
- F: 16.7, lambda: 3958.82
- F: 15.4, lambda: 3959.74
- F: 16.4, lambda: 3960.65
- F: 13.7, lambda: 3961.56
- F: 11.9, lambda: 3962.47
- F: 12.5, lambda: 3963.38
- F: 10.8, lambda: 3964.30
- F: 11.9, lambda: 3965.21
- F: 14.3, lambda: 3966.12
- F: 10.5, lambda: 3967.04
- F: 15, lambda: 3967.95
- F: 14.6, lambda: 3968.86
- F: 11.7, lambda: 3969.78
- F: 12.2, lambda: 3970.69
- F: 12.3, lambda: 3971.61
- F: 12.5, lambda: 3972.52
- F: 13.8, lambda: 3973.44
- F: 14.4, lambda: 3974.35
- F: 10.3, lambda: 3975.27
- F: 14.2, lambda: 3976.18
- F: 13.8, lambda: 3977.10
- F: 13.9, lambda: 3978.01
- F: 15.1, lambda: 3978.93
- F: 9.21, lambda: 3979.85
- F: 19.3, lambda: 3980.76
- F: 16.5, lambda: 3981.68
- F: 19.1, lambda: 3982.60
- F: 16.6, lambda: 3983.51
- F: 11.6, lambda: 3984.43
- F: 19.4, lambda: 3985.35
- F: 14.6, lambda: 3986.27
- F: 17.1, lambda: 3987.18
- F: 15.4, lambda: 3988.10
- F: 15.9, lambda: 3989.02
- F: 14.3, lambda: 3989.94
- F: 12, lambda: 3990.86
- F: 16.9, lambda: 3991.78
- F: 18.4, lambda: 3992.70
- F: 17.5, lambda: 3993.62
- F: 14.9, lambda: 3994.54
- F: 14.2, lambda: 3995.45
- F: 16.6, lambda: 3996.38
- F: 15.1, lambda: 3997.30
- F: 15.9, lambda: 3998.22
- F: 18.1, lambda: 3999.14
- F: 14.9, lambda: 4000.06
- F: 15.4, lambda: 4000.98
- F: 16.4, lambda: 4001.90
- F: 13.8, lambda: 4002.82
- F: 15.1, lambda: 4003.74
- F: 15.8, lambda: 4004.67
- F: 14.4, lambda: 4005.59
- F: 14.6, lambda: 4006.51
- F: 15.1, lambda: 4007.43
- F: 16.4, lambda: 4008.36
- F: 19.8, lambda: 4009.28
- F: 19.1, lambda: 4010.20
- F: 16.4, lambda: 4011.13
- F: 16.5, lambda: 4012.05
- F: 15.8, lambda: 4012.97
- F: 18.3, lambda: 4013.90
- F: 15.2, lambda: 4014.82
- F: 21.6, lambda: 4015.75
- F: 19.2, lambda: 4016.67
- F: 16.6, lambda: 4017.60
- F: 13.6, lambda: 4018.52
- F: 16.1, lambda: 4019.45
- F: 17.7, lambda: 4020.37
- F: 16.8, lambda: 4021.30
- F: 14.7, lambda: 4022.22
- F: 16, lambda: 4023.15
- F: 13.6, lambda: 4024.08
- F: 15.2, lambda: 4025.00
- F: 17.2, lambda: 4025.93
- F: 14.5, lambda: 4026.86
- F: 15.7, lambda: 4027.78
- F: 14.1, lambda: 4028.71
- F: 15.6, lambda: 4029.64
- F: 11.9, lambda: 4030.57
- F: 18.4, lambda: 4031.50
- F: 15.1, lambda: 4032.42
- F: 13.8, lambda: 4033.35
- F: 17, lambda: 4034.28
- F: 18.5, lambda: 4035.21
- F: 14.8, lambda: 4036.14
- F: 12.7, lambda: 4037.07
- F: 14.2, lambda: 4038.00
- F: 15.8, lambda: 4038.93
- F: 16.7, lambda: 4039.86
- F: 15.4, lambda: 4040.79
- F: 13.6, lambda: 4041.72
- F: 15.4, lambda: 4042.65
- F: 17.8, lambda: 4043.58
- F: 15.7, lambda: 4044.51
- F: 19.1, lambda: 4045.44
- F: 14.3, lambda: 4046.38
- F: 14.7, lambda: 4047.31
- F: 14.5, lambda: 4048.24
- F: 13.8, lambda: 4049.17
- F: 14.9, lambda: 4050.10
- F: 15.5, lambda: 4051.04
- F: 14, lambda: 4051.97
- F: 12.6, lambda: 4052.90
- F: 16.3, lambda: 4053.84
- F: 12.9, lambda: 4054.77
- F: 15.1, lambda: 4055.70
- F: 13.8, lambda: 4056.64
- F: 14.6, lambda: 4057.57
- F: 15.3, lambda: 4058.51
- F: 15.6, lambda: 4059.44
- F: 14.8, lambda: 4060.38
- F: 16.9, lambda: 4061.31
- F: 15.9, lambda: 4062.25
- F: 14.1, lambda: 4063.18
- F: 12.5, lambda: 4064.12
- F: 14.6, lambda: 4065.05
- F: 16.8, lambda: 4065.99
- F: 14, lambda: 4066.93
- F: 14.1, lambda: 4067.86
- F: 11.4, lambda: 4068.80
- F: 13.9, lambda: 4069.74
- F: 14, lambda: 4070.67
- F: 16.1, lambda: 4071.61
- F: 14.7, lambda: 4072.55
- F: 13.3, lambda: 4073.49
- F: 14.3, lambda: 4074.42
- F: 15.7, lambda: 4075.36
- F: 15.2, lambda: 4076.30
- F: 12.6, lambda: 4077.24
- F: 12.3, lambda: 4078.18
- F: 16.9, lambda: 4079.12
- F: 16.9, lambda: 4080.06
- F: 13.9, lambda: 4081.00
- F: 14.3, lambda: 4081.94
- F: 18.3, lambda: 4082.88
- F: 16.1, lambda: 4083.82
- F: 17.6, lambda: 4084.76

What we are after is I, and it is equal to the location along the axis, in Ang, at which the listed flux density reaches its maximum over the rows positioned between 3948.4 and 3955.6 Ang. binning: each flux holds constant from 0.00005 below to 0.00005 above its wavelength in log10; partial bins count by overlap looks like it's 3951.54 Ang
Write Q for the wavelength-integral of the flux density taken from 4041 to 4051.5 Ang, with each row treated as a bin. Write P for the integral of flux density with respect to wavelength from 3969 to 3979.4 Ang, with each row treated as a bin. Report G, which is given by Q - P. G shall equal 25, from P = 137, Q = 162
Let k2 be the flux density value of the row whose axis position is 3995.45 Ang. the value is 14.2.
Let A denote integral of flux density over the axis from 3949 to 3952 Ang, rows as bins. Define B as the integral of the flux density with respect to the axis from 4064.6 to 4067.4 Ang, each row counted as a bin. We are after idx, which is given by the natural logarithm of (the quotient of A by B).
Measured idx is 0.08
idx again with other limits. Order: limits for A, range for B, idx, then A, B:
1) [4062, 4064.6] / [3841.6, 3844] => 0.11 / 37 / 32.7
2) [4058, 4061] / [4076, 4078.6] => 0.29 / 46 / 34.5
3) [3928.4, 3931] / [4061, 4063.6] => -0.15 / 35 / 40.5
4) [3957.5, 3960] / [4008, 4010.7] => -0.21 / 41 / 49.9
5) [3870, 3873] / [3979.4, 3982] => 0.25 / 50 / 38.9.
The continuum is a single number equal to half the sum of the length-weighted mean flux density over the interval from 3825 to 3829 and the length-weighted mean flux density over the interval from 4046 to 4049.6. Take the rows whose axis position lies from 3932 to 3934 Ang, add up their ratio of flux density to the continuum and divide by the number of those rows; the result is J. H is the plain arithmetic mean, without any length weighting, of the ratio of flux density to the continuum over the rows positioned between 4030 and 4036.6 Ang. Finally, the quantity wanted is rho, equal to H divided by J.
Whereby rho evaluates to 1.27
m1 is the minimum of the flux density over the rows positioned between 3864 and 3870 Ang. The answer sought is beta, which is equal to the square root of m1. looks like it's 3.81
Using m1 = 14.5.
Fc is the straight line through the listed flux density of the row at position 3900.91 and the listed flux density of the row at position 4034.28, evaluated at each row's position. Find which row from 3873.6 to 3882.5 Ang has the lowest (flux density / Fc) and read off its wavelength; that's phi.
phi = 3881.20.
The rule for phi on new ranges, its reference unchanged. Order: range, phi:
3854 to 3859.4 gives 3855.37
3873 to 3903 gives 3884.78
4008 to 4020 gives 4018.52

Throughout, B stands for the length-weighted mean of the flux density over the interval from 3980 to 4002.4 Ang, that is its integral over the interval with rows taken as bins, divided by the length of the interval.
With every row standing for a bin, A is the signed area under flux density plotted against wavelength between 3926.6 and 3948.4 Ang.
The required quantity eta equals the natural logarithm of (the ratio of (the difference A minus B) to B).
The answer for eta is 2.86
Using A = 294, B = 16.0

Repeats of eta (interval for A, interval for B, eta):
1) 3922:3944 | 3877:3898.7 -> 2.94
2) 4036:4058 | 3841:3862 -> 3.03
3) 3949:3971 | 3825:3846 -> 3.09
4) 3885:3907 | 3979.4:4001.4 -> 2.98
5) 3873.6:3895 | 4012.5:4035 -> 2.96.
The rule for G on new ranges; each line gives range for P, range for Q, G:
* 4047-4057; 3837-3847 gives -6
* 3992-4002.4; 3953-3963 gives -18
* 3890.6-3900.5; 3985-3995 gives 5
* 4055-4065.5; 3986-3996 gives 1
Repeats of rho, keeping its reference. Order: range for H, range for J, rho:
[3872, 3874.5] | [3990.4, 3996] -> 0.98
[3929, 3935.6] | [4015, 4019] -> 0.67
